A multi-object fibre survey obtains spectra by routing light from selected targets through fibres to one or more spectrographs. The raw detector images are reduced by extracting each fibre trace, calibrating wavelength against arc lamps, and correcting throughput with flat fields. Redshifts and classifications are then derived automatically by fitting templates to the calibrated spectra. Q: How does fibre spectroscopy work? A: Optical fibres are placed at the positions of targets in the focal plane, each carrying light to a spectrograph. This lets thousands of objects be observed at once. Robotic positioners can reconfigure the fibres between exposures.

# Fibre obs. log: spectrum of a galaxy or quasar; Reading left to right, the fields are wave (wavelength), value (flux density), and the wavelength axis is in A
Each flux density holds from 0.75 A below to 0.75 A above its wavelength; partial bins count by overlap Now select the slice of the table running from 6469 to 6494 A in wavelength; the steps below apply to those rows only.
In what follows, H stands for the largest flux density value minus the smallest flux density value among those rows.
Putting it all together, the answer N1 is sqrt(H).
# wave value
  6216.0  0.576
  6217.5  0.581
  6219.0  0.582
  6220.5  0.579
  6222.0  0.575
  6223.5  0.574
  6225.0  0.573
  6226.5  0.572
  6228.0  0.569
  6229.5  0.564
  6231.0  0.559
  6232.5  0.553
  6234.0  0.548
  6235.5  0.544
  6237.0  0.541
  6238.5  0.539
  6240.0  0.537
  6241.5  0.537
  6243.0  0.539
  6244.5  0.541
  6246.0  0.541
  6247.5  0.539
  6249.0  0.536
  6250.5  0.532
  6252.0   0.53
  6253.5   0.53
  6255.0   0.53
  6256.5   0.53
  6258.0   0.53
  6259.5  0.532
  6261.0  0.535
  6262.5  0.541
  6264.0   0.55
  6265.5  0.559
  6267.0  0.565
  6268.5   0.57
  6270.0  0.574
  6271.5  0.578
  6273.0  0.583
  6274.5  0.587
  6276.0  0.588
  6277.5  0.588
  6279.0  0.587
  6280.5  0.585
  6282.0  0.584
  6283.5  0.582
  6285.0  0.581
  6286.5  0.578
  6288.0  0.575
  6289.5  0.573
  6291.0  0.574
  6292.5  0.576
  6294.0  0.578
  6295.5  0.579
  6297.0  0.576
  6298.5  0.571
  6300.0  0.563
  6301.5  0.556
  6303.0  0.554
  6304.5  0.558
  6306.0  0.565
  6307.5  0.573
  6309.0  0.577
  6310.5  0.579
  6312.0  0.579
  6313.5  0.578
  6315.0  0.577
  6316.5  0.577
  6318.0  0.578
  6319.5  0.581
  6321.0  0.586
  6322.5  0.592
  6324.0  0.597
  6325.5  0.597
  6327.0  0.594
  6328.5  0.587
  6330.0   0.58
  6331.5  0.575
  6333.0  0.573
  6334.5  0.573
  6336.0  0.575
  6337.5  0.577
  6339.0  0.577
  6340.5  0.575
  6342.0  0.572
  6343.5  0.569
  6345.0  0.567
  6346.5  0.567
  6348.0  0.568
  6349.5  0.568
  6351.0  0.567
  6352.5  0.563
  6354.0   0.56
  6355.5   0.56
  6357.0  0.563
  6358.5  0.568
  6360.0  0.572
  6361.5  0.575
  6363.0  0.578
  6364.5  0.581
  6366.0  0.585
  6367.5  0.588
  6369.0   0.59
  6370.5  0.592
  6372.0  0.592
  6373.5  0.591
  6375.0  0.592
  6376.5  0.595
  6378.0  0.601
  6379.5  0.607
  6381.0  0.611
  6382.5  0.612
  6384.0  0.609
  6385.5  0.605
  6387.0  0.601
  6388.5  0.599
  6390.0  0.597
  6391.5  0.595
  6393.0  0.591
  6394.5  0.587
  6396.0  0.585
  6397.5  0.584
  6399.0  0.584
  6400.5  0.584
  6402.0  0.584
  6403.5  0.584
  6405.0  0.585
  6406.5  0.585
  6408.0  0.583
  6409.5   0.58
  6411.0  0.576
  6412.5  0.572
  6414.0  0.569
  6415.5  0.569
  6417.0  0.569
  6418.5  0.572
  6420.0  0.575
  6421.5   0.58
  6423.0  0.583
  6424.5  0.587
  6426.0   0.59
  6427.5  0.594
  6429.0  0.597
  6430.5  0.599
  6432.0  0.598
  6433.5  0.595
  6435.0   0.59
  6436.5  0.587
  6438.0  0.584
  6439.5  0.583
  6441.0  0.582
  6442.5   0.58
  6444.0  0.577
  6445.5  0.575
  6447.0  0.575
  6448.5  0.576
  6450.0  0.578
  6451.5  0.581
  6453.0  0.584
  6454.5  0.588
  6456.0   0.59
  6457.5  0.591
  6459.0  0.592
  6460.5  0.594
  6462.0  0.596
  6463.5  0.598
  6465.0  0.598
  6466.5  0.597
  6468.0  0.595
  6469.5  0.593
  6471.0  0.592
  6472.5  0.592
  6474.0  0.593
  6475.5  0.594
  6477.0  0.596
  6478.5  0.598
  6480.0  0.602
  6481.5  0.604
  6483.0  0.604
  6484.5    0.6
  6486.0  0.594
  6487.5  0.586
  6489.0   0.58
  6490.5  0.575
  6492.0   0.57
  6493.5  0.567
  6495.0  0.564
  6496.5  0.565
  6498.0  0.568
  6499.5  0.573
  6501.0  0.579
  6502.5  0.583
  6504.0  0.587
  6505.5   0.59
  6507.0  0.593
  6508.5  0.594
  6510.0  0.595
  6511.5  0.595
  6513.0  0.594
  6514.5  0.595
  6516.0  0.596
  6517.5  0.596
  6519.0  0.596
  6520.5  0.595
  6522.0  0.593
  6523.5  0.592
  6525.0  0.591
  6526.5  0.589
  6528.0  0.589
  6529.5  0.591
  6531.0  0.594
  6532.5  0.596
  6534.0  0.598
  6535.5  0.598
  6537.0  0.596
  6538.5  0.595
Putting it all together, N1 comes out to 0.192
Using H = 0.037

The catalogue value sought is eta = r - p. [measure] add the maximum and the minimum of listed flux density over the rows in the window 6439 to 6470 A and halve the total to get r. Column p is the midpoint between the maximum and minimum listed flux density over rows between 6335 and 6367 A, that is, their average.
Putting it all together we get 0.014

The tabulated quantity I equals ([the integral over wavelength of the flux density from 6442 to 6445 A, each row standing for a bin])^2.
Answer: 3.01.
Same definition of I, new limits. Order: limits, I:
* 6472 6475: 3.16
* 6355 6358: 2.84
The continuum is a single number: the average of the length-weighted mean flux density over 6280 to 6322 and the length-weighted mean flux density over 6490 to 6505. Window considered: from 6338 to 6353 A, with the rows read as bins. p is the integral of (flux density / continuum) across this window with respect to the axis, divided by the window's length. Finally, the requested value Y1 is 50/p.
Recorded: 50.4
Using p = 0.992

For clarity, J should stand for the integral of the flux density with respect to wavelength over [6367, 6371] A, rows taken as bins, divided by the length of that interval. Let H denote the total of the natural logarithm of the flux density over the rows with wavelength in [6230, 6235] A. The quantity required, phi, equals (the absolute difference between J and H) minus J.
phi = 1.78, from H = -1.78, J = 0.590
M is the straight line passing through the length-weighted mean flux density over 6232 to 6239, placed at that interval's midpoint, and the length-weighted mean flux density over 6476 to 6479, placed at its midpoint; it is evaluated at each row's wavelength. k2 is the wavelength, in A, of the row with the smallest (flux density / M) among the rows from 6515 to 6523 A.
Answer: 6522.0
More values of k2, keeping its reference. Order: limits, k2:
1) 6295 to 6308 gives 6303.0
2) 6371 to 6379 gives 6373.5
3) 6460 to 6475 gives 6472.5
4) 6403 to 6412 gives 6411.0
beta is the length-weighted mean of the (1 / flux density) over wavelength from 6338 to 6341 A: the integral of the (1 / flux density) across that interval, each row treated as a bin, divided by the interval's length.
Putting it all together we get 1.74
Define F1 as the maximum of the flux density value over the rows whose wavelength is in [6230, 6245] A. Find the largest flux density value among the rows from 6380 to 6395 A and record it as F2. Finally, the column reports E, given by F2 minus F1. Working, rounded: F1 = 0.559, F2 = 0.612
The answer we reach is 0.053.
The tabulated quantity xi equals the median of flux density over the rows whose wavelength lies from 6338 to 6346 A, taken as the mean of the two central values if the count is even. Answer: 0.572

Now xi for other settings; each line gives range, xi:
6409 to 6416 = 0.572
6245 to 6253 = 0.536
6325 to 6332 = 0.587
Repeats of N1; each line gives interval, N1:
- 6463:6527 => 0.200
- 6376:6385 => 0.130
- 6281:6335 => 0.207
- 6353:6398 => 0.228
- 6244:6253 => 0.105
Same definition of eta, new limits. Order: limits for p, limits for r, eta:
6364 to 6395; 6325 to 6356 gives -0.018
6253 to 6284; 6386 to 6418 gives 0.026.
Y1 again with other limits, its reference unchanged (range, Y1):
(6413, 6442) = 49.1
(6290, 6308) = 50.5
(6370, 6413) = 48.5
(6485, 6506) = 49.7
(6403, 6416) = 49.6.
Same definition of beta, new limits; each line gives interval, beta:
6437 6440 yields 1.71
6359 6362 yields 1.75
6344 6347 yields 1.76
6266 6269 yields 1.77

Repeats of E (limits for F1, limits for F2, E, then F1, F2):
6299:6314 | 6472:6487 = 0.025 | 0.579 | 0.604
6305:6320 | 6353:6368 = 0.007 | 0.581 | 0.588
